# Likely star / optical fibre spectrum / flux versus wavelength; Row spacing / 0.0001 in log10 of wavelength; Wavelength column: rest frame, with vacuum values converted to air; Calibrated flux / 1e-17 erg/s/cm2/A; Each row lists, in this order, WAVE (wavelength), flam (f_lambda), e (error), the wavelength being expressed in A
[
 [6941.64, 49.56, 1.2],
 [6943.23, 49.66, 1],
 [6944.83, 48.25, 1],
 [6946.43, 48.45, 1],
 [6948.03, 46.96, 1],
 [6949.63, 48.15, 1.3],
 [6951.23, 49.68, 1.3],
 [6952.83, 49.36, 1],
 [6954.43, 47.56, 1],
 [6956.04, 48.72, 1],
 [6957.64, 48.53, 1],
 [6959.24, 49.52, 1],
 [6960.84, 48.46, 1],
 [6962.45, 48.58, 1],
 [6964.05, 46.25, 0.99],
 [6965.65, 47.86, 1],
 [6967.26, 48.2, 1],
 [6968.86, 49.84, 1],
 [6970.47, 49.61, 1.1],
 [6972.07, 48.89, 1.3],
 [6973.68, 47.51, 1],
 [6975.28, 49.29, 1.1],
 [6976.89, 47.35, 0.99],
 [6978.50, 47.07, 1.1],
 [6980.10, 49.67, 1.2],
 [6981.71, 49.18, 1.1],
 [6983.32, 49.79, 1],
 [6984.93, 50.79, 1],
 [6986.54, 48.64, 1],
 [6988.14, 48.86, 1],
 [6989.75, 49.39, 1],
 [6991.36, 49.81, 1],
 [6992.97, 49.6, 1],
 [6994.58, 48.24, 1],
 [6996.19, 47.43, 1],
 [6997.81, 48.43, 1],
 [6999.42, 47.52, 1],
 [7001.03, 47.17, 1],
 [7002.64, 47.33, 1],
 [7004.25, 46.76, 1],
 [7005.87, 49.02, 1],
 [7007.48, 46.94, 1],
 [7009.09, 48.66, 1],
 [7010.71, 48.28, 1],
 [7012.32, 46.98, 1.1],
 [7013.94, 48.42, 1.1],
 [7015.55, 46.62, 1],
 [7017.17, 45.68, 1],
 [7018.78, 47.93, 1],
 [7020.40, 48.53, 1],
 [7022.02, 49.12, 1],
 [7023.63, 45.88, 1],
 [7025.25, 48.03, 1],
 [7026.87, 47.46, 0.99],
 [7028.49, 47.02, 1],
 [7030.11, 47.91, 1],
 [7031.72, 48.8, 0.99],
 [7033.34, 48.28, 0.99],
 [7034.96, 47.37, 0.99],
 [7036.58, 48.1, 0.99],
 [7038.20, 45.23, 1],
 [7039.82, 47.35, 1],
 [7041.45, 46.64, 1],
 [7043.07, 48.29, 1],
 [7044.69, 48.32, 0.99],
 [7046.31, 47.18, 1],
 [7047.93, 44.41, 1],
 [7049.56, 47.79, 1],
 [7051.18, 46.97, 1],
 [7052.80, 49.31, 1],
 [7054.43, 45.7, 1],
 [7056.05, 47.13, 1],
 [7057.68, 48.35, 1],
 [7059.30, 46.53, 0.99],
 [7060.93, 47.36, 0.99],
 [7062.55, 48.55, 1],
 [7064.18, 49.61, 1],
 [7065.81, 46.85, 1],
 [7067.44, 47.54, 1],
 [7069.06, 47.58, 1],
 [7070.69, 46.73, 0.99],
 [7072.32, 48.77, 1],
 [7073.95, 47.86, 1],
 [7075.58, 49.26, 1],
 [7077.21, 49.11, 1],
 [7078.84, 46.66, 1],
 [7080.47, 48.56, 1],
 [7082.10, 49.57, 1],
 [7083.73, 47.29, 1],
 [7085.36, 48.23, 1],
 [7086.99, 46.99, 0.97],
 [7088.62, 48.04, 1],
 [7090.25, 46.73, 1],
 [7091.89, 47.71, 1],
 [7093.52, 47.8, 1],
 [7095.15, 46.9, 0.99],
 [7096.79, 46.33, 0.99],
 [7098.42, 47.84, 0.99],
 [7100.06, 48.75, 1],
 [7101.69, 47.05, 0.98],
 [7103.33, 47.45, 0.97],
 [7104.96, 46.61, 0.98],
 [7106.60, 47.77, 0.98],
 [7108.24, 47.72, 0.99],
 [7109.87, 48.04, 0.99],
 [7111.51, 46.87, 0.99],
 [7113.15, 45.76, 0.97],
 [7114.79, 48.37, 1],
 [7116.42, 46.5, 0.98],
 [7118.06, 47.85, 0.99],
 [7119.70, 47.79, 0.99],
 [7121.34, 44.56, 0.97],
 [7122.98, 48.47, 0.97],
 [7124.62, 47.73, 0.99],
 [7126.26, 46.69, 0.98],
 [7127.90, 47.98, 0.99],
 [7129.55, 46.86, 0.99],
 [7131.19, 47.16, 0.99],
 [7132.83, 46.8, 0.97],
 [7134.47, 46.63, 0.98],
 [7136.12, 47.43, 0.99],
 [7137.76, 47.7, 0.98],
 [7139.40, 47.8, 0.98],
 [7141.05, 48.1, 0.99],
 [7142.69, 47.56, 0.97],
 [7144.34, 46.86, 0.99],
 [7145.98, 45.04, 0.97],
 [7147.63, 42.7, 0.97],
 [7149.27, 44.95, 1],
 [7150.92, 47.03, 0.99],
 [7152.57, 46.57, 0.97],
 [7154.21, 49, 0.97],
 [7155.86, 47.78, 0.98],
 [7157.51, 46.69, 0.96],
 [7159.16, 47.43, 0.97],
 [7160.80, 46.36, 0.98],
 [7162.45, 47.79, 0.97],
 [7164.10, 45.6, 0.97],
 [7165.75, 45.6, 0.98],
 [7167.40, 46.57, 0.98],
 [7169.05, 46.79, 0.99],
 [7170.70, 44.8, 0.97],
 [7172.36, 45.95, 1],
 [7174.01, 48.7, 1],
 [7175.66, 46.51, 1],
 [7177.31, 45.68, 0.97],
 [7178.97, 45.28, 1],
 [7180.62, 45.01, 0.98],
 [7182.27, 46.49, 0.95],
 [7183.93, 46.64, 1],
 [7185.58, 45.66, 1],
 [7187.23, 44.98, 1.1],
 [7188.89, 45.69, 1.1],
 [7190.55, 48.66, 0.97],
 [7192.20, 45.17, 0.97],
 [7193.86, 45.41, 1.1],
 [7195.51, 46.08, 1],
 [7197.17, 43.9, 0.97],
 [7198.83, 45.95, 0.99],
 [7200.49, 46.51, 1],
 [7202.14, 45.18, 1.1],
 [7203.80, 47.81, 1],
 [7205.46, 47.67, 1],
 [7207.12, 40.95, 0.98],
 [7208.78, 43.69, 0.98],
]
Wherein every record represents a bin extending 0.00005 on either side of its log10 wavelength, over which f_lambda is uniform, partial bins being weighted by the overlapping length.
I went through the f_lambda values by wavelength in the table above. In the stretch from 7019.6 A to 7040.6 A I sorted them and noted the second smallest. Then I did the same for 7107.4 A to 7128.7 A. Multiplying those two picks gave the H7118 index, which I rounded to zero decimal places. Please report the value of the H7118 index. 2099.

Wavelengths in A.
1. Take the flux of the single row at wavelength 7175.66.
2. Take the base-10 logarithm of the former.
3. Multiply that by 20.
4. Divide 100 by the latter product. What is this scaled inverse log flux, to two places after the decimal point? 3.00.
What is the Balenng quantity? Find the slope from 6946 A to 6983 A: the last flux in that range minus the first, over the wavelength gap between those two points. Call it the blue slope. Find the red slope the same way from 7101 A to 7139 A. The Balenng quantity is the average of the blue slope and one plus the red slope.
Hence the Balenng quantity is 0.52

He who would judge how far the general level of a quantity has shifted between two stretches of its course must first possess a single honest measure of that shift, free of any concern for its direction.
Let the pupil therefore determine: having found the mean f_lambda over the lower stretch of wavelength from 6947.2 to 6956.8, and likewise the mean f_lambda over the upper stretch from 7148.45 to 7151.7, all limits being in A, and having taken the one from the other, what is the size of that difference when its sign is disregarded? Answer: 2.4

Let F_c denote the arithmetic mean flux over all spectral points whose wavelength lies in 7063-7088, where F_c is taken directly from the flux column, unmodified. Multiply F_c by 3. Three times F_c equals 144.1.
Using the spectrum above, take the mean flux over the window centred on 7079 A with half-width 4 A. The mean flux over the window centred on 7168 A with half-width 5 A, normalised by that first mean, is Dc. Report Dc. 0.944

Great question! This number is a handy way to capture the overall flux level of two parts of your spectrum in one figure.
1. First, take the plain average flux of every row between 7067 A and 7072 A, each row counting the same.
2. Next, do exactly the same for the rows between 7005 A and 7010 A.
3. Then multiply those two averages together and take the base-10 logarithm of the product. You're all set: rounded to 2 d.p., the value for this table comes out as 3.36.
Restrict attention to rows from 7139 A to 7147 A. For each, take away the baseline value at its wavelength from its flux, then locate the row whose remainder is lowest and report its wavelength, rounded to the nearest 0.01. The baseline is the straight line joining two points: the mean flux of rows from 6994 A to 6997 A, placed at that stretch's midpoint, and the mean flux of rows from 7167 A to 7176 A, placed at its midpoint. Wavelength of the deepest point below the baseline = 7145.98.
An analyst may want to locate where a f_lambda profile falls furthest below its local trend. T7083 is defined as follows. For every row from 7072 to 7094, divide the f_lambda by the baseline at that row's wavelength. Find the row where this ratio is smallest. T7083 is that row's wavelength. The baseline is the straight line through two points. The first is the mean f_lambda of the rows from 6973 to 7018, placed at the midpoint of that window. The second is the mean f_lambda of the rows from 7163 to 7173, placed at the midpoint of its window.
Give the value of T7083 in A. 7078.84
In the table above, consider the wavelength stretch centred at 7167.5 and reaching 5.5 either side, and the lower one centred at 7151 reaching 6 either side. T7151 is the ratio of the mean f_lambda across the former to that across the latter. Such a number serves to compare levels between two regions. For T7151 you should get 1.00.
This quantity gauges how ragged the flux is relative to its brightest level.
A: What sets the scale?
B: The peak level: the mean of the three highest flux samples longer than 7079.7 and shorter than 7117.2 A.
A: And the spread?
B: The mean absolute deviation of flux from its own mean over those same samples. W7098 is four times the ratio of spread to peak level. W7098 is 0.058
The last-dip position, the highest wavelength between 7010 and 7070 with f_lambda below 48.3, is 7069.06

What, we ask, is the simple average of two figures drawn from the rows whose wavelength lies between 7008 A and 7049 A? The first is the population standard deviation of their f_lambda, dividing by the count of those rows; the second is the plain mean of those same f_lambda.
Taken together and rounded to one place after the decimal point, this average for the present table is 24.3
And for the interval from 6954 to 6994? 24.9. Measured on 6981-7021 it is 24.7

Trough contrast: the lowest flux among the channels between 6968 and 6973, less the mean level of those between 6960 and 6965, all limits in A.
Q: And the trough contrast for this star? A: 1.1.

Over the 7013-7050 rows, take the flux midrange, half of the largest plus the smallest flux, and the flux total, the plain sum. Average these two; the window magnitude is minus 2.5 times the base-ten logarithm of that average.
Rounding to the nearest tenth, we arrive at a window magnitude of -6.9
